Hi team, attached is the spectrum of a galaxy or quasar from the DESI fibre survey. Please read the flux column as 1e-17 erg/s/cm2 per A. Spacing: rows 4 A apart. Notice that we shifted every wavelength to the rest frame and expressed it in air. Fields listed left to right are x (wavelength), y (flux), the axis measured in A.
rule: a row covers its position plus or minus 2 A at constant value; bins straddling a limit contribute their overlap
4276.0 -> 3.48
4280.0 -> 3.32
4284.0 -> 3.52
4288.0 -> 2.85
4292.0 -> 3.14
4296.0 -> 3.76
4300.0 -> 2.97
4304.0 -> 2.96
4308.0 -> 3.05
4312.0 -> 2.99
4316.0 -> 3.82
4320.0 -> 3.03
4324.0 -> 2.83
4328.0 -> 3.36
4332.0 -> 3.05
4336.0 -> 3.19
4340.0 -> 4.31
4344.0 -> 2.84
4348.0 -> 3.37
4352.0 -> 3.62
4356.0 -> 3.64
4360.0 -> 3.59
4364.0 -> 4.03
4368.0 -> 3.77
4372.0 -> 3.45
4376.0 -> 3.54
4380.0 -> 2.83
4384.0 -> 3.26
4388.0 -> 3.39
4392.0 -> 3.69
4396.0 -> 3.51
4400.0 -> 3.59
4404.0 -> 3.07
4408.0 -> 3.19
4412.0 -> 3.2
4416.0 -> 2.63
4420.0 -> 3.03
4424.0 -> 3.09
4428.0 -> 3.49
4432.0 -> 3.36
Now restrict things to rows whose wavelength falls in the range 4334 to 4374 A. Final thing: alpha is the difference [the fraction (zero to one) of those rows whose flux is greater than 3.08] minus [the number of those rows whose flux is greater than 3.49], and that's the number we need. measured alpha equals -5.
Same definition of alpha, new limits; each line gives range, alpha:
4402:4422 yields 0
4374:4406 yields -3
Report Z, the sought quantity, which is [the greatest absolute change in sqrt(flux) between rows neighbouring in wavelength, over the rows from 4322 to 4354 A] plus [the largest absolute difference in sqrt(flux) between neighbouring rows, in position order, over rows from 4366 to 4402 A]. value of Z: 0.59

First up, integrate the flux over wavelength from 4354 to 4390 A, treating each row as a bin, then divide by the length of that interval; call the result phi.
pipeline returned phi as 3.50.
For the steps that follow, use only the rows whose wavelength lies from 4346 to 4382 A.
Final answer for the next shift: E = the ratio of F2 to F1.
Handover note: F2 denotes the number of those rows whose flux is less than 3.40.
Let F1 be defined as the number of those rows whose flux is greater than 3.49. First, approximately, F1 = 6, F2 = 2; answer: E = 0.3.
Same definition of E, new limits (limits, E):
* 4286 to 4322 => 3.5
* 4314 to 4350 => 3.5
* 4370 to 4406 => 1.0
